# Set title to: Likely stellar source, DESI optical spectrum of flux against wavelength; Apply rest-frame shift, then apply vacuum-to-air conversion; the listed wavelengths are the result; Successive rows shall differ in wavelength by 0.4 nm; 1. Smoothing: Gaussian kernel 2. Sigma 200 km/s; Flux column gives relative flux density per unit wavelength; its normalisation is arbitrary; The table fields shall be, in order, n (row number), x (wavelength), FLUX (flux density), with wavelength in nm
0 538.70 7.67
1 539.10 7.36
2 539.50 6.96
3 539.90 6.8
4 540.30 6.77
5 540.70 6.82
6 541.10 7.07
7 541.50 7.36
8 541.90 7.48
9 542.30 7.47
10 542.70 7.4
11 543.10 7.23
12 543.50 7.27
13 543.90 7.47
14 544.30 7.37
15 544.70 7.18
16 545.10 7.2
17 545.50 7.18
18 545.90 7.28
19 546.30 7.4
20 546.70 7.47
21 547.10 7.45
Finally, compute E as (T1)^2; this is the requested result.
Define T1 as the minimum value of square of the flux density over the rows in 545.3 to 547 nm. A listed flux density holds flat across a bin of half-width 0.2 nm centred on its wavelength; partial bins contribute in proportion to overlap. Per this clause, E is 2658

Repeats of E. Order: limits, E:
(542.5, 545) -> 2658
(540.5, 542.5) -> 2163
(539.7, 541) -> 2101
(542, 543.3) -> 2732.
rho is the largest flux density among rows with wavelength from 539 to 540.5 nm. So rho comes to 7.36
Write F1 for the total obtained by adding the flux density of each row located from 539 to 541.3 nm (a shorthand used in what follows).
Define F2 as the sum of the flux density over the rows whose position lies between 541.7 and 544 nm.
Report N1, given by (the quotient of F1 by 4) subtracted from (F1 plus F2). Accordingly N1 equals 75.7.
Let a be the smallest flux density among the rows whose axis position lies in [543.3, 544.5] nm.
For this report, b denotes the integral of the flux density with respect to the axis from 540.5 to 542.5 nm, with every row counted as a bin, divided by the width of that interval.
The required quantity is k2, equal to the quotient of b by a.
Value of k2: 1.00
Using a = 7.27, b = 7.24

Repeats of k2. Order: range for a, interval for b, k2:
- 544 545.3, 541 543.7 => 1.02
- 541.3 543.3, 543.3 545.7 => 1.01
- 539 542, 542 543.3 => 1.09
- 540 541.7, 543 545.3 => 1.08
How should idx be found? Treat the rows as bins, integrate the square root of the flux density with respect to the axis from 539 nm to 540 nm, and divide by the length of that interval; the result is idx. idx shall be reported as 2.65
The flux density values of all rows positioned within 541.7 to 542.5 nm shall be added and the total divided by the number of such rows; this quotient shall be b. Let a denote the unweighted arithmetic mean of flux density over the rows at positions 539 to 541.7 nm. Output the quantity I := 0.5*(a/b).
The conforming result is 0.47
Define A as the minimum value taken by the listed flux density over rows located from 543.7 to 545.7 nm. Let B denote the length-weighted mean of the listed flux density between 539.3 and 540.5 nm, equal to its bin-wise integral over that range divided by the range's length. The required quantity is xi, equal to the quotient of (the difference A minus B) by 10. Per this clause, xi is 0.03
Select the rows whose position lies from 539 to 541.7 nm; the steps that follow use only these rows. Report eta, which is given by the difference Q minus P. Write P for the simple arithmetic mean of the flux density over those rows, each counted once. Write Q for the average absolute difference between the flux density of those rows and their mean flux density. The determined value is -6.81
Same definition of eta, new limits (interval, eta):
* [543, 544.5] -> -7.25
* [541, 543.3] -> -7.21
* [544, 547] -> -7.20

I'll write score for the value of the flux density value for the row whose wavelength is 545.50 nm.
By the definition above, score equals 7.18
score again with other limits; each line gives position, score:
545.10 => 7.2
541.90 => 7.48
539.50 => 6.96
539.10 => 7.36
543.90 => 7.47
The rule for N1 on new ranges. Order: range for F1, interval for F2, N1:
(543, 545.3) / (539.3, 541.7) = 74.6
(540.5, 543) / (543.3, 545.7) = 76.4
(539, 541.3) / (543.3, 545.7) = 75.0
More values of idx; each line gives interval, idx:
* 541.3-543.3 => 2.72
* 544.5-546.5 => 2.69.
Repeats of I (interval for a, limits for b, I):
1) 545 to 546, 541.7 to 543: 0.48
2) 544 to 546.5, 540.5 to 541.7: 0.51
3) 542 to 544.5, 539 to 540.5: 0.53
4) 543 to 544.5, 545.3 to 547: 0.50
